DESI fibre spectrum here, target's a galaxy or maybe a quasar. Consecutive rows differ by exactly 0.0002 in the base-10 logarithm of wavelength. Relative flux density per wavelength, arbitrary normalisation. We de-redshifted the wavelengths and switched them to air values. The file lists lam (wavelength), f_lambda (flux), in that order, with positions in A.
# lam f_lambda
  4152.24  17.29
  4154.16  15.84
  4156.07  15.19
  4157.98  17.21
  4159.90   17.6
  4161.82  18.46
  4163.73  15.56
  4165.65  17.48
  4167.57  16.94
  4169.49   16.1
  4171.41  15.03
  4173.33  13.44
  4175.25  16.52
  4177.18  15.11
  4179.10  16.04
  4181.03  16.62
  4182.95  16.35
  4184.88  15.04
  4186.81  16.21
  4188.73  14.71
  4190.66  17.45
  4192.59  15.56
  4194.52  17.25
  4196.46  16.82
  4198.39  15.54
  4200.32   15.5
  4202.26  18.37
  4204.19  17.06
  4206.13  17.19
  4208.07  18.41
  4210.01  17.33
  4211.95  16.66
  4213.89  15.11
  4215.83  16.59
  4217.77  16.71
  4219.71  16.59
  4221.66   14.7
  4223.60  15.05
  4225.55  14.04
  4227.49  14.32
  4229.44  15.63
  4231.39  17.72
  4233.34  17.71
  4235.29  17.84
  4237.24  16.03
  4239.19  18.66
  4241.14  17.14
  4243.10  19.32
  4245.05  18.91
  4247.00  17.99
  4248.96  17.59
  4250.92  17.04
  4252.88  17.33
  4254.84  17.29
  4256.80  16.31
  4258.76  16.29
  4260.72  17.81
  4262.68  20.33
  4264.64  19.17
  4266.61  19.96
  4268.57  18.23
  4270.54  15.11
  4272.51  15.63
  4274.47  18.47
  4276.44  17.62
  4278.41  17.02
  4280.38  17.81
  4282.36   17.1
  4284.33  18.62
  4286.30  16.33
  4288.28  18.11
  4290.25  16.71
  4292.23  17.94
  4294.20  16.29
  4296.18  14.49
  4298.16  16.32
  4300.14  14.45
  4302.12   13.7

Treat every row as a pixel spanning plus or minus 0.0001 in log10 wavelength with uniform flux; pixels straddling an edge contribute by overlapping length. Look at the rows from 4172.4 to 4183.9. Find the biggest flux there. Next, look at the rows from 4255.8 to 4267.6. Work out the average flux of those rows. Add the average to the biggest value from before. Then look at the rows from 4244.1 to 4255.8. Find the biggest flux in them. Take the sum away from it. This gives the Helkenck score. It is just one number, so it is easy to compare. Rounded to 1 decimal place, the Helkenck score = -16.0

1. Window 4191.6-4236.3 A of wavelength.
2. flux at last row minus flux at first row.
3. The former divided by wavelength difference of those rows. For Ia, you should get 0.053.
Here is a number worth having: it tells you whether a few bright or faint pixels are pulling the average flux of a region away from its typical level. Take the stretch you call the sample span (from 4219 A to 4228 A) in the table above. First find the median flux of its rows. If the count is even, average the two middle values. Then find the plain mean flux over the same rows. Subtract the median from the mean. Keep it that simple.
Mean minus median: 0.2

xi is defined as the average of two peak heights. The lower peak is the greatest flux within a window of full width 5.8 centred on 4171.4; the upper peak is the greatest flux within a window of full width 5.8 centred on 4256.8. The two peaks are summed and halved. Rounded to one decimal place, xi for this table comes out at 16.7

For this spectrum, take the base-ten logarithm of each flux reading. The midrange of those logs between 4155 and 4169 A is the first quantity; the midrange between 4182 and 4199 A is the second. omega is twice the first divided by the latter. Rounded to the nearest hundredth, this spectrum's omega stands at 2.03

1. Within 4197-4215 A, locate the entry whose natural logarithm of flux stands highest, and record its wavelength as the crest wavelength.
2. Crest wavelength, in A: 4208.07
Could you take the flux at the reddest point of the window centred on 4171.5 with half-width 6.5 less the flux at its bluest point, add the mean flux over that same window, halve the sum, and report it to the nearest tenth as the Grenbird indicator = 6.7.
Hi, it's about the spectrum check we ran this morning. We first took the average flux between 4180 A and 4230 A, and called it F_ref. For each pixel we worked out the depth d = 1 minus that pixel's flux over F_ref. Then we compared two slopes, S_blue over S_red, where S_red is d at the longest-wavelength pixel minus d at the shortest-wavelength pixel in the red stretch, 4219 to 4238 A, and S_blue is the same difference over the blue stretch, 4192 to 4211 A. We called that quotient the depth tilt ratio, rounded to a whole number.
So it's -3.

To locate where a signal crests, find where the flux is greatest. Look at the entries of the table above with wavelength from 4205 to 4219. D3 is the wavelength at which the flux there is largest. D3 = 4208.07 A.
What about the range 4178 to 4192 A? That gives 4190.66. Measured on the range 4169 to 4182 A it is 4181.03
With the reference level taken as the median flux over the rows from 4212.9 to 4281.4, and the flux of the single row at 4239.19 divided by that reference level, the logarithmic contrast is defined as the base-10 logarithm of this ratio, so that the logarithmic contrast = 0.033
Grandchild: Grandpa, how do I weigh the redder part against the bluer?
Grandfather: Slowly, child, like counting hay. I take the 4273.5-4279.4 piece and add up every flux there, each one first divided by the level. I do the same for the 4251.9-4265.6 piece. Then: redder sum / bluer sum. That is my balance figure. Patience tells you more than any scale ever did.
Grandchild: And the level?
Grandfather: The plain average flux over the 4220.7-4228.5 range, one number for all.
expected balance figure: 0.43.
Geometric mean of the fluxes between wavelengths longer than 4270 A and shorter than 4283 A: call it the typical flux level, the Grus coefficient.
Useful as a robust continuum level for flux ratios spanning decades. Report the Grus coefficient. 16.9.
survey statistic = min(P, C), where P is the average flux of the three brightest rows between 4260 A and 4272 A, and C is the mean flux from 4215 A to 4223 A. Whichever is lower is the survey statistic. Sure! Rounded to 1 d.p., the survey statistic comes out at 16.1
